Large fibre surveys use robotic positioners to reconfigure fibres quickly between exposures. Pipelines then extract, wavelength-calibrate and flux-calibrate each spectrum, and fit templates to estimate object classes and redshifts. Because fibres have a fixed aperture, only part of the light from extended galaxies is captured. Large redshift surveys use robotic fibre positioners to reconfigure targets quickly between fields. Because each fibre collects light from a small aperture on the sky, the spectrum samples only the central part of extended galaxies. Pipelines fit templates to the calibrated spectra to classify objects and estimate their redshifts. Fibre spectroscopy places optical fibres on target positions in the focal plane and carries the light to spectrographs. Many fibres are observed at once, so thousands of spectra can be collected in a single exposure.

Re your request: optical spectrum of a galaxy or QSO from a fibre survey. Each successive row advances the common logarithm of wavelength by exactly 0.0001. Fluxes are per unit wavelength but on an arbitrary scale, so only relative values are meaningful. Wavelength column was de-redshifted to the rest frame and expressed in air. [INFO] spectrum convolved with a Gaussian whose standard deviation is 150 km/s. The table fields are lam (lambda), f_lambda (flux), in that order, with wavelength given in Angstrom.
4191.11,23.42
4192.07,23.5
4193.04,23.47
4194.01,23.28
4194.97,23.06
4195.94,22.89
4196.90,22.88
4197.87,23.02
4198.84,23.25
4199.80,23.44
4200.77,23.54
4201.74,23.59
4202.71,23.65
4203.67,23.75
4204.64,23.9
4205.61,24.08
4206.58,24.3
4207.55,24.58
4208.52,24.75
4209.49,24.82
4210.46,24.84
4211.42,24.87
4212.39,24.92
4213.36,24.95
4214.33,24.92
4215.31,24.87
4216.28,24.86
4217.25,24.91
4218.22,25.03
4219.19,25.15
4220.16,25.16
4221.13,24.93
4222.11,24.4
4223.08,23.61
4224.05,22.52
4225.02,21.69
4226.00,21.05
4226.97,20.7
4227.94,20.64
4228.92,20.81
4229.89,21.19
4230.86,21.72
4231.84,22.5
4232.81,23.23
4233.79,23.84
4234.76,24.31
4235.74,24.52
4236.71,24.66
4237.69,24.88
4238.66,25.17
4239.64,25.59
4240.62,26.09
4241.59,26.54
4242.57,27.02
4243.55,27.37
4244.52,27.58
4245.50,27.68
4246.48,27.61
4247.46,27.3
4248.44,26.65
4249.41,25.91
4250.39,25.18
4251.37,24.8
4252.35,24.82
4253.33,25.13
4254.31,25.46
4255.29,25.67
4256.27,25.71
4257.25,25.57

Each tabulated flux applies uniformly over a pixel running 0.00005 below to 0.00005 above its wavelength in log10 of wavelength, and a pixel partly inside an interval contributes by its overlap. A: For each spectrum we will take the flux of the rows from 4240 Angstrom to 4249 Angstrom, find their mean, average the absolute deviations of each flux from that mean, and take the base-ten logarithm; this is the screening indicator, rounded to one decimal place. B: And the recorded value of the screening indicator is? -0.3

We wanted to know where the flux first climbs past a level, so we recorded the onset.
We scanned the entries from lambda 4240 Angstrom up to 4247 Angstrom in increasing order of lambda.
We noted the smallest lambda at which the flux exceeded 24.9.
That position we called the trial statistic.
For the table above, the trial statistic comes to 4240.62 Angstrom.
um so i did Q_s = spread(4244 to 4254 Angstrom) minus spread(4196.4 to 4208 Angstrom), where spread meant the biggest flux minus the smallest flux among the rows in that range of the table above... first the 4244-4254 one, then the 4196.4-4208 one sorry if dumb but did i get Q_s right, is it 1.2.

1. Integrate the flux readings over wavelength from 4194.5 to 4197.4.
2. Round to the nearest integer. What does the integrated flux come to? 67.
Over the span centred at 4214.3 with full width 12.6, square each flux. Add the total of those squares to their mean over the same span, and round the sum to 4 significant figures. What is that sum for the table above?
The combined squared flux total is 8699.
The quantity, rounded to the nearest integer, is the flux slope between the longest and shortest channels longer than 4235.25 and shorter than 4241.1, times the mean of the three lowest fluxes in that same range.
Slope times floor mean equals 8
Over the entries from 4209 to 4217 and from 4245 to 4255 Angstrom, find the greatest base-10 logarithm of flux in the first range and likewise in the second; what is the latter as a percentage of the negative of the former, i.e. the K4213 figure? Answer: -103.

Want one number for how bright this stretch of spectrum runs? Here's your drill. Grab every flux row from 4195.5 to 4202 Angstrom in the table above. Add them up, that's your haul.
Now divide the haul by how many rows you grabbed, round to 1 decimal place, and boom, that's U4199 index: 23.2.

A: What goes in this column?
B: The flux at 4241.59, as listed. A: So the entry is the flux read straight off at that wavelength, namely 26.54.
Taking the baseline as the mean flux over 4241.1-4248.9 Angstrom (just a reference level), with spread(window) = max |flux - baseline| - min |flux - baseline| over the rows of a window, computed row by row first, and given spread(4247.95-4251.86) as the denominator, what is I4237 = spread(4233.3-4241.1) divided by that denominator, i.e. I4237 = 1.2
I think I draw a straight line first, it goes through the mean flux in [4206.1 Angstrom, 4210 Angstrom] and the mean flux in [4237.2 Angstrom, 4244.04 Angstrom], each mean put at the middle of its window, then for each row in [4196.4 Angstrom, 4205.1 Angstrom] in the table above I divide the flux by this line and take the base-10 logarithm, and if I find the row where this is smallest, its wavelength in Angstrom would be 4196.90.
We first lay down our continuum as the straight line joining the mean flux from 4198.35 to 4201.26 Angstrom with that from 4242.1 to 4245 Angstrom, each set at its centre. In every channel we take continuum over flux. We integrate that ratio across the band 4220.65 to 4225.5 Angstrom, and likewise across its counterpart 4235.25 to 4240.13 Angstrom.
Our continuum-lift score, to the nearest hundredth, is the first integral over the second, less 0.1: 0.91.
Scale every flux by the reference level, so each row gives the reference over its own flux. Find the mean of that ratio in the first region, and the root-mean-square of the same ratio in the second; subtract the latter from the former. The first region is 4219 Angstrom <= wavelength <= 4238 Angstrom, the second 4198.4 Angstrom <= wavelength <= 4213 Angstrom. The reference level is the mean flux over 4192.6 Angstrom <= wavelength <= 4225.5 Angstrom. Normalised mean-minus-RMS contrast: 0.05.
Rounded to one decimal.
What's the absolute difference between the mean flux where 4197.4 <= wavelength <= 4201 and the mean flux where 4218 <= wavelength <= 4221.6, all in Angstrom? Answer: 1.8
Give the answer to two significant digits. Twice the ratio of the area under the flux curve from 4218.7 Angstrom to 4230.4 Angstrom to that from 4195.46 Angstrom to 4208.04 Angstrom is 1.8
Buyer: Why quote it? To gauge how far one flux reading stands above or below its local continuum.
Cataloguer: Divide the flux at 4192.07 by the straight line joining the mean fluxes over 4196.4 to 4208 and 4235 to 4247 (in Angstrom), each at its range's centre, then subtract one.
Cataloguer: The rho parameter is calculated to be 0.022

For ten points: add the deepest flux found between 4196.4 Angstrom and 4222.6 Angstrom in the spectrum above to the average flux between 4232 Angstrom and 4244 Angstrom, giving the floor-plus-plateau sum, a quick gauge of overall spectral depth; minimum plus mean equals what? 48.1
